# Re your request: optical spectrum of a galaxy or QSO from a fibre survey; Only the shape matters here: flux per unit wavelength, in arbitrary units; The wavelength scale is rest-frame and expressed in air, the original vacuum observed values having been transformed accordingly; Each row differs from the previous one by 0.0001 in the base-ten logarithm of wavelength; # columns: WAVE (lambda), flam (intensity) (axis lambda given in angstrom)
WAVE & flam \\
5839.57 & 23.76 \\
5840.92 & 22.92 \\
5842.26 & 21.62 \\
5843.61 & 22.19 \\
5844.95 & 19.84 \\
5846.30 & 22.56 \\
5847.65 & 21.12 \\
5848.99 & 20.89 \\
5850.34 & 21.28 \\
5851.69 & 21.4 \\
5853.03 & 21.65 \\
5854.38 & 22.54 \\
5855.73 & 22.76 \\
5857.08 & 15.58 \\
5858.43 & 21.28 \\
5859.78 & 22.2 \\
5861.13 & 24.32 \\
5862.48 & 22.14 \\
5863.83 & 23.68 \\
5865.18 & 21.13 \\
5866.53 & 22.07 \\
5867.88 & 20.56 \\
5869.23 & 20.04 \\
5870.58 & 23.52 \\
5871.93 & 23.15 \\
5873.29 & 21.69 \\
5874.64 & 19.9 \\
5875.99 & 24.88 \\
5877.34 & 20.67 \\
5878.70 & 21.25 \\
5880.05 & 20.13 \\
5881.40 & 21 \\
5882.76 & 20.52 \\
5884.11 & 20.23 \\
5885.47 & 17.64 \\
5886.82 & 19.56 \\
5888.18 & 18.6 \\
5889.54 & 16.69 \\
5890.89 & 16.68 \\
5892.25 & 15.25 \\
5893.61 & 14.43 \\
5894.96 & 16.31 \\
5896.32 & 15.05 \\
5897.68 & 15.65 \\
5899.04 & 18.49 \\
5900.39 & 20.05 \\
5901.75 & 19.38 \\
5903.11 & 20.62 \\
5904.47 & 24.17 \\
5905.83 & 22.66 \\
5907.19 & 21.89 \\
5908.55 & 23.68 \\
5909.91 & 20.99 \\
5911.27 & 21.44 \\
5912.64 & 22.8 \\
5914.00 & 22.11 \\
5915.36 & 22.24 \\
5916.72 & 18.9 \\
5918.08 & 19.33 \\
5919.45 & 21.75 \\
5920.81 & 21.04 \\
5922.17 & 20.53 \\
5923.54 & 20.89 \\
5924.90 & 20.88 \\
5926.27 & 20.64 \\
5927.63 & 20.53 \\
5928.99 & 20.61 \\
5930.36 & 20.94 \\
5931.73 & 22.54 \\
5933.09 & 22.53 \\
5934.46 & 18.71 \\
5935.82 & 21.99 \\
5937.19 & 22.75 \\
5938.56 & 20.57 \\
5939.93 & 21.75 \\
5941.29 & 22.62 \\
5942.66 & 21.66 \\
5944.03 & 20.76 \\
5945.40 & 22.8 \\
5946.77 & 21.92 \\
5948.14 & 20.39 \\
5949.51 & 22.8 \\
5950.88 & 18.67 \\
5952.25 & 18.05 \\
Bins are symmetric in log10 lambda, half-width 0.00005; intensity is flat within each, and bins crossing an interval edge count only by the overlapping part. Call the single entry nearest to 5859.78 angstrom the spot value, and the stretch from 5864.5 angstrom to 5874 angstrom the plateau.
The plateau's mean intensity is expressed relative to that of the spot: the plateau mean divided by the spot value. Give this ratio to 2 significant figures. 0.98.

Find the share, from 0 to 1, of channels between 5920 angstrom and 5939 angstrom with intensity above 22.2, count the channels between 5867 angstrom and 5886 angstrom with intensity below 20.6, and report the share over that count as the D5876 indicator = 0.03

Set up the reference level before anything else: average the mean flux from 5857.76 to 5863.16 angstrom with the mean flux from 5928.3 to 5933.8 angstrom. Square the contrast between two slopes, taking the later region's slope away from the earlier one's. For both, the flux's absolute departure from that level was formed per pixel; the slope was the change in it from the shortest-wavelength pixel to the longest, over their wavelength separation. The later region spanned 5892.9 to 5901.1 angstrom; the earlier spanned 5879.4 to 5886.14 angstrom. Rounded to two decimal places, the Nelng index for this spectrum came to 1.66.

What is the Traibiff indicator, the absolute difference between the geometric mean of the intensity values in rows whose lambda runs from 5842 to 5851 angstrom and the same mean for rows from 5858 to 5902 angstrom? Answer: 1.6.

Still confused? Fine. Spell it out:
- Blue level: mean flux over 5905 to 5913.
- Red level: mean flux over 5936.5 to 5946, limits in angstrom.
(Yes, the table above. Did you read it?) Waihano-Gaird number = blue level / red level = 1.02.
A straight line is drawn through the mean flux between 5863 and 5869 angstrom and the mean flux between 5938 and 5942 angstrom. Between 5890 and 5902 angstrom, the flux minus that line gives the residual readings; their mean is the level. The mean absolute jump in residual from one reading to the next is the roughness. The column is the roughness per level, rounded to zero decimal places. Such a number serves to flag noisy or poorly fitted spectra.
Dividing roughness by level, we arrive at 0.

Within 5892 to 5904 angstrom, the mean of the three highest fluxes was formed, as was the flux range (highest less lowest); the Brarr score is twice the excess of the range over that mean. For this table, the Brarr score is -28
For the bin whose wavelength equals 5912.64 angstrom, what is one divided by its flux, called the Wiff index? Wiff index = 0.0439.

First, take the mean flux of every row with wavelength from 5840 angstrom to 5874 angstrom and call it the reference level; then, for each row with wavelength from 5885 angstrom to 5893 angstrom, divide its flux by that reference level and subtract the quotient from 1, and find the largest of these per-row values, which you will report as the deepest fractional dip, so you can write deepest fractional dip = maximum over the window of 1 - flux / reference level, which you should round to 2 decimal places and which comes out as 0.30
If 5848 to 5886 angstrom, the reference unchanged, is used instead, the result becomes 0.28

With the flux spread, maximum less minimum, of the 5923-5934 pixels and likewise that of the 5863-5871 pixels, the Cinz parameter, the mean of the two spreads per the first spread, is 1.41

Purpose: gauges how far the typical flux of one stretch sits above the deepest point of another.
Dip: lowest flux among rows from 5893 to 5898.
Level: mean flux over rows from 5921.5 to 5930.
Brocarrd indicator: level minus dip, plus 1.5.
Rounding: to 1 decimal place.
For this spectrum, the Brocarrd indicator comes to 7.8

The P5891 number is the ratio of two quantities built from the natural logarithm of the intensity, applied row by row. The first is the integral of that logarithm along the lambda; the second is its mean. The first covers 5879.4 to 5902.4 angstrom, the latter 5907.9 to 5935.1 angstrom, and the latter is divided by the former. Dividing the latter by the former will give 0.05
